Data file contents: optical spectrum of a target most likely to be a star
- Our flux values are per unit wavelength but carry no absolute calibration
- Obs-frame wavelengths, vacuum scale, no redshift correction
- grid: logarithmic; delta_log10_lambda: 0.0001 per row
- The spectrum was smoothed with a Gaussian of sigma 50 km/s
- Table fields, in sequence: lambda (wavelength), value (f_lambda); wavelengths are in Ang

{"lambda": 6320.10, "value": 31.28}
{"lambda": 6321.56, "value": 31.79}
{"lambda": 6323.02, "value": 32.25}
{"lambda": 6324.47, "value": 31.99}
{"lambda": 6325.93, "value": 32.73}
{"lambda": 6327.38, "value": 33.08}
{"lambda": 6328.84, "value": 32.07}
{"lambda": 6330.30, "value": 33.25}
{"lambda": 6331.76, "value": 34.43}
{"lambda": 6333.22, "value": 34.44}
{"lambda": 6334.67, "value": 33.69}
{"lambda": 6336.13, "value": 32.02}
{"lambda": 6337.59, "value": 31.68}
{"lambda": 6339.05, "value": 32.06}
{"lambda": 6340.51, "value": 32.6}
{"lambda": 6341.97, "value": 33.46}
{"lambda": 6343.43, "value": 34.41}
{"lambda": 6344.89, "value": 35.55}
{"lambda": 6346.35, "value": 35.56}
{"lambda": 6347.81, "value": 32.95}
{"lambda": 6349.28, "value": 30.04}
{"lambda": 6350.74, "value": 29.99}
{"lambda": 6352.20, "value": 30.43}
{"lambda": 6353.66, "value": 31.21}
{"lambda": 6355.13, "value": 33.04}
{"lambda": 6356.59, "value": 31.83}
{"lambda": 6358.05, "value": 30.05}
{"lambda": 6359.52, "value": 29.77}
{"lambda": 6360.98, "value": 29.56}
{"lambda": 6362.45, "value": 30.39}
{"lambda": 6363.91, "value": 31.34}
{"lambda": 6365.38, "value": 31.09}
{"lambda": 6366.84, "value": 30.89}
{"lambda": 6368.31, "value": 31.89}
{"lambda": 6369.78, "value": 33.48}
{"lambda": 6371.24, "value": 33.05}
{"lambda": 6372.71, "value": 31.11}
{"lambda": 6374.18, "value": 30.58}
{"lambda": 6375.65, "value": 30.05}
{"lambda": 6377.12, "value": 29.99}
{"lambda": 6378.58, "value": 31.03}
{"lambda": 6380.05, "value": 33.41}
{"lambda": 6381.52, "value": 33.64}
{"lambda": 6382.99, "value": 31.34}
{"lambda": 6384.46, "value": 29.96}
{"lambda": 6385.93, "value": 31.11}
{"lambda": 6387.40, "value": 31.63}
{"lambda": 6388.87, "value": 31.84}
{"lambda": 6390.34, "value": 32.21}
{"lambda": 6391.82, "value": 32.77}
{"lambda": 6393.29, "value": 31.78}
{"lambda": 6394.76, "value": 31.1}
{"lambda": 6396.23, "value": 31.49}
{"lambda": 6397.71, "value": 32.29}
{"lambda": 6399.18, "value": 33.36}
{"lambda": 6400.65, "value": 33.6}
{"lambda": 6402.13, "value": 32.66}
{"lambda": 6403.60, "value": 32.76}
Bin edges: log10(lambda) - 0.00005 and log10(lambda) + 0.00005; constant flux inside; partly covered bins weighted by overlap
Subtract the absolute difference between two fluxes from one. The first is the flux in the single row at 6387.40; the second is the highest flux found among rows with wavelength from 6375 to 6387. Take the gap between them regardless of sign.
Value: -1.0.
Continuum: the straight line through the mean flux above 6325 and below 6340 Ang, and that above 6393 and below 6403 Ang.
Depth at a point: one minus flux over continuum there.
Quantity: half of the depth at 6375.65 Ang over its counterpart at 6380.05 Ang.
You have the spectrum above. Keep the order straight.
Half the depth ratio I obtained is -1.4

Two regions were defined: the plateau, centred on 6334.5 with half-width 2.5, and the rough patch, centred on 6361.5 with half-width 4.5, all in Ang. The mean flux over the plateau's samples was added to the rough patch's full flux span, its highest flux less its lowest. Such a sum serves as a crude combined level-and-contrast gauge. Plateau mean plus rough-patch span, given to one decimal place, 35.2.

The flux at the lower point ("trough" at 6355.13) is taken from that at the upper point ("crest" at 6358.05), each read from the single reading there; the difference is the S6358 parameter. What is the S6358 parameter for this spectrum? -3.0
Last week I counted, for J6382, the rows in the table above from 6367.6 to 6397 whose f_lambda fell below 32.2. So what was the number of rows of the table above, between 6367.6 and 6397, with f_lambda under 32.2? 14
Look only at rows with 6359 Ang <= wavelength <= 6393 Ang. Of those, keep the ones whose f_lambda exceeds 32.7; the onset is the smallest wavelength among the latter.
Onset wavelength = 6369.78 Ang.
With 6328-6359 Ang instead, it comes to 6330.30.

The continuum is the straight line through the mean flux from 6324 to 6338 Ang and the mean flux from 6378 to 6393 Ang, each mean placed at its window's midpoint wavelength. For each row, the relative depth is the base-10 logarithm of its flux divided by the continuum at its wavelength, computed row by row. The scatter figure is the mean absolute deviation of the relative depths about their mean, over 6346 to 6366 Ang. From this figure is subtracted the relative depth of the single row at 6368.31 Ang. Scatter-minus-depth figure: 0.02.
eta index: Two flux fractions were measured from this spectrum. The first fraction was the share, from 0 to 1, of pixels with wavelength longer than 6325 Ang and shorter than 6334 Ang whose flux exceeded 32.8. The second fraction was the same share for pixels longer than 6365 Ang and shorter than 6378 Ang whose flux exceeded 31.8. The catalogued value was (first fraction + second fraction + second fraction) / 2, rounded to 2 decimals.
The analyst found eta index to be 0.67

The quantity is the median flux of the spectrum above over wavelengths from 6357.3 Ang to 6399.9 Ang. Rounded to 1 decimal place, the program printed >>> 31.3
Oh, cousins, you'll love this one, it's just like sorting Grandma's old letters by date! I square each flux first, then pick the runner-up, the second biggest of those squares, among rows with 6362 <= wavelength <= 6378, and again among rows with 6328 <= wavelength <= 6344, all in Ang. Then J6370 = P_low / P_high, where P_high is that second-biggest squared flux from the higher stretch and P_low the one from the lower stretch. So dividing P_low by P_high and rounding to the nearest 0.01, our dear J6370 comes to 1.09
